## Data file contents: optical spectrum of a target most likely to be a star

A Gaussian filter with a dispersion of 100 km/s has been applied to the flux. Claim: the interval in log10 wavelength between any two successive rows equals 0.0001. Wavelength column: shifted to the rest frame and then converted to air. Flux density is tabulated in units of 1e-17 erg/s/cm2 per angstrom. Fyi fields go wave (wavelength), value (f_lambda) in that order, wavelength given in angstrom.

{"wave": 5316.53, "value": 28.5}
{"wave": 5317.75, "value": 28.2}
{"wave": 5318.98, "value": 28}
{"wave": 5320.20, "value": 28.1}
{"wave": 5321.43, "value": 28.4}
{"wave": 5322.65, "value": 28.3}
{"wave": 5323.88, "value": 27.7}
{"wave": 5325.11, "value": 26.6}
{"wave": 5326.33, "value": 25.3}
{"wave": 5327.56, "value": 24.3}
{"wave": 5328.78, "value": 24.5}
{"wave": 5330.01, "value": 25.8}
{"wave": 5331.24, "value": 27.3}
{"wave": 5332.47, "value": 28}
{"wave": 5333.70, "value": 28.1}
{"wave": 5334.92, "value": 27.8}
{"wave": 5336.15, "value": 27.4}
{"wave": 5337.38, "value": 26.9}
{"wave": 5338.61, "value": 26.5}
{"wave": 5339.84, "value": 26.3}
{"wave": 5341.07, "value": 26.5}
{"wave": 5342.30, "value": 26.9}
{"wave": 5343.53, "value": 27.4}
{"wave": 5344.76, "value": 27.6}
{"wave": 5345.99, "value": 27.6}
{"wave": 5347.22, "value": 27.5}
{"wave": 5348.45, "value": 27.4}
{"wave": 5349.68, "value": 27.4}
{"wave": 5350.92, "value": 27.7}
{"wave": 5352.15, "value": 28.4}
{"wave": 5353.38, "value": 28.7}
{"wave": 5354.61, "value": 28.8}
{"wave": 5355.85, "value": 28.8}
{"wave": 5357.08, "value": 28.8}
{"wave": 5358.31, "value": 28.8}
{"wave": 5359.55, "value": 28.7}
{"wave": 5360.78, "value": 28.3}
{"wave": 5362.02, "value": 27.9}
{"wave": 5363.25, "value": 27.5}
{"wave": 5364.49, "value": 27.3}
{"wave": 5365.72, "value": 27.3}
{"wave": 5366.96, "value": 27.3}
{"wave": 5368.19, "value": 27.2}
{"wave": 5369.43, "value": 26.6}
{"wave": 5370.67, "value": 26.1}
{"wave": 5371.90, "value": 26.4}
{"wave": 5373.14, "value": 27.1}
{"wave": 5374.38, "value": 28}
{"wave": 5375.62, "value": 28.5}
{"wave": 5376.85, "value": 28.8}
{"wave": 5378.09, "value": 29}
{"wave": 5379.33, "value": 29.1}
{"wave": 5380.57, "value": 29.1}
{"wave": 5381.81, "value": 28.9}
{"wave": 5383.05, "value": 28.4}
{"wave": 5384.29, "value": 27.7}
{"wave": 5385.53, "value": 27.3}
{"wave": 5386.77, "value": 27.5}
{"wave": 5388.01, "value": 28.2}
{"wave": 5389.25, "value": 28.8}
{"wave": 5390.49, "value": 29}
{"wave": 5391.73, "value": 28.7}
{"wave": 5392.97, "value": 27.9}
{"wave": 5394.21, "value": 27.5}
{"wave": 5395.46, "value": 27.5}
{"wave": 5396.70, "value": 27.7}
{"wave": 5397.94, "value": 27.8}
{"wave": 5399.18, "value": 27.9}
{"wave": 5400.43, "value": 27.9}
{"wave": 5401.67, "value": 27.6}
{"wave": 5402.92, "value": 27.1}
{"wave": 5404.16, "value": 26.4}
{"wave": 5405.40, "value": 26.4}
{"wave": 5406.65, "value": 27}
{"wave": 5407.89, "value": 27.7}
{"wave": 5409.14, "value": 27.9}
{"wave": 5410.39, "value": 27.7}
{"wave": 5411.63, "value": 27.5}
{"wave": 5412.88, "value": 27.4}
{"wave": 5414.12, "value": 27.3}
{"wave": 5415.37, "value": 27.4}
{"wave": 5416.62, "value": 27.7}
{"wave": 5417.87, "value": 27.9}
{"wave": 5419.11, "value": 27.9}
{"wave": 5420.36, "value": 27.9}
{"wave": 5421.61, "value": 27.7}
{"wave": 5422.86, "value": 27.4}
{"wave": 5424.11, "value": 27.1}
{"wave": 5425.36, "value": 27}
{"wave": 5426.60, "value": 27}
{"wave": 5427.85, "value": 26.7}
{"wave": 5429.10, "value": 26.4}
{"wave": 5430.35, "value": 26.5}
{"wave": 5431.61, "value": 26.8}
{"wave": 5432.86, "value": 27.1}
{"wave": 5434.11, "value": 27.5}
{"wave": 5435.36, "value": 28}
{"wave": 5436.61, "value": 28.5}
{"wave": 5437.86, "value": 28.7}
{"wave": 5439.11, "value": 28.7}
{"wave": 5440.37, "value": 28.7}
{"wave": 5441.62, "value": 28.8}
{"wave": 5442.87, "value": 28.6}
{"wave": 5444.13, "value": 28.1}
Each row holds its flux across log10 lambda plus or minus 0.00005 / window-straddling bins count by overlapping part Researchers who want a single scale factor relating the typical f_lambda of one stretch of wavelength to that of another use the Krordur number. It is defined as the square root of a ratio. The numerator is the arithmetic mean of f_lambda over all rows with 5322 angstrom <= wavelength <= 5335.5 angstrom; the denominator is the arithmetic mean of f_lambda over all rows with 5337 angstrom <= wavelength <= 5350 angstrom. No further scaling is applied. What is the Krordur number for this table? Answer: 0.99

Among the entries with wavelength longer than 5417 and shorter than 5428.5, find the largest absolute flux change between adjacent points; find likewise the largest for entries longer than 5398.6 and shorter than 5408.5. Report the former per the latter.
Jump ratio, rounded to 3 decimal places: 0.429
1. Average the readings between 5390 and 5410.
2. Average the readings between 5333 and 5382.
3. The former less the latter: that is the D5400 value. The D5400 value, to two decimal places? -0.14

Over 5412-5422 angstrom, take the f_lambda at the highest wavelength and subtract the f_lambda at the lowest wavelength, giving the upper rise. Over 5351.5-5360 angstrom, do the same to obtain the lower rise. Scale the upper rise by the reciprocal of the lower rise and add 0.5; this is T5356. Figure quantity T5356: 1.5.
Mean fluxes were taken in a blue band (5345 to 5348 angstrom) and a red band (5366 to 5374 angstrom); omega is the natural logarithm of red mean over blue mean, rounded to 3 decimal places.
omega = -0.028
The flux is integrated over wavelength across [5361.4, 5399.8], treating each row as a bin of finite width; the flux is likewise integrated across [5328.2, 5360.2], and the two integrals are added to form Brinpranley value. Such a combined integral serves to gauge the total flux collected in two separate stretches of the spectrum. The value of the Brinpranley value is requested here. 1951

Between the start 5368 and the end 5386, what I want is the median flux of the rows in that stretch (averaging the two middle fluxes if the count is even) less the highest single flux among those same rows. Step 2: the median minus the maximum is -1.10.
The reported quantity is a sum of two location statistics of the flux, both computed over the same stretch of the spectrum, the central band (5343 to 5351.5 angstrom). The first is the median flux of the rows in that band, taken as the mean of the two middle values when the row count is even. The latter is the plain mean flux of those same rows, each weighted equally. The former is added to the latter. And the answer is 55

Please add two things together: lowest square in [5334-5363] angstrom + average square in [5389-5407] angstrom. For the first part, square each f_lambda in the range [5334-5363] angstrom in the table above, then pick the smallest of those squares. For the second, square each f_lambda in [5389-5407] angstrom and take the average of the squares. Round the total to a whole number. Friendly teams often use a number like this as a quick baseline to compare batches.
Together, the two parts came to 1458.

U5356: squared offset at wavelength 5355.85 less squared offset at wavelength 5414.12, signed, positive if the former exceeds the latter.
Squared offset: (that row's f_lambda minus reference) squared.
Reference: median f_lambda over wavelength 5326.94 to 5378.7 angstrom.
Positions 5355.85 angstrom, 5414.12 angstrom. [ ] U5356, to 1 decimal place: 1.8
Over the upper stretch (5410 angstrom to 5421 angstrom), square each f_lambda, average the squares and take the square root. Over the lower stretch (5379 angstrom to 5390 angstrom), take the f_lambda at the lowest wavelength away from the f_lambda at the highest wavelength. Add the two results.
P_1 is 27.3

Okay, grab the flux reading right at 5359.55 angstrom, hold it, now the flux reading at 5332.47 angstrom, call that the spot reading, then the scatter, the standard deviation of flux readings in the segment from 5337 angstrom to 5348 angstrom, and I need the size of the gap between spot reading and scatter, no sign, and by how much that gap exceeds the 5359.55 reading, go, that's -1.2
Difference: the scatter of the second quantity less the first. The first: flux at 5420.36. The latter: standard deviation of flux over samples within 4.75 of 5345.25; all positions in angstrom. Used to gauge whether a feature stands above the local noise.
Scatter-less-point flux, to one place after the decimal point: -27.5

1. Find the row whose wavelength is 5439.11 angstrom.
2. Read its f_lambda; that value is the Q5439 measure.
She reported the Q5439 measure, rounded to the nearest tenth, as 28.7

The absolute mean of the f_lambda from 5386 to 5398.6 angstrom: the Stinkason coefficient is 28.1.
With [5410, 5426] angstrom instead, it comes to 27.5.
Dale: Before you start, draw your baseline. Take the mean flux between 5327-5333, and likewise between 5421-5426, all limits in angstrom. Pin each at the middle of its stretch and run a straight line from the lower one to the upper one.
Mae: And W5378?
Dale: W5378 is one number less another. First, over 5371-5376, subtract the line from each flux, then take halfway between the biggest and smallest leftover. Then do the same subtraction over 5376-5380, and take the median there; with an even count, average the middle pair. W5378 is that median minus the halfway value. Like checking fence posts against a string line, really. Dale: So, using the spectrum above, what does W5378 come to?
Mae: 1.5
